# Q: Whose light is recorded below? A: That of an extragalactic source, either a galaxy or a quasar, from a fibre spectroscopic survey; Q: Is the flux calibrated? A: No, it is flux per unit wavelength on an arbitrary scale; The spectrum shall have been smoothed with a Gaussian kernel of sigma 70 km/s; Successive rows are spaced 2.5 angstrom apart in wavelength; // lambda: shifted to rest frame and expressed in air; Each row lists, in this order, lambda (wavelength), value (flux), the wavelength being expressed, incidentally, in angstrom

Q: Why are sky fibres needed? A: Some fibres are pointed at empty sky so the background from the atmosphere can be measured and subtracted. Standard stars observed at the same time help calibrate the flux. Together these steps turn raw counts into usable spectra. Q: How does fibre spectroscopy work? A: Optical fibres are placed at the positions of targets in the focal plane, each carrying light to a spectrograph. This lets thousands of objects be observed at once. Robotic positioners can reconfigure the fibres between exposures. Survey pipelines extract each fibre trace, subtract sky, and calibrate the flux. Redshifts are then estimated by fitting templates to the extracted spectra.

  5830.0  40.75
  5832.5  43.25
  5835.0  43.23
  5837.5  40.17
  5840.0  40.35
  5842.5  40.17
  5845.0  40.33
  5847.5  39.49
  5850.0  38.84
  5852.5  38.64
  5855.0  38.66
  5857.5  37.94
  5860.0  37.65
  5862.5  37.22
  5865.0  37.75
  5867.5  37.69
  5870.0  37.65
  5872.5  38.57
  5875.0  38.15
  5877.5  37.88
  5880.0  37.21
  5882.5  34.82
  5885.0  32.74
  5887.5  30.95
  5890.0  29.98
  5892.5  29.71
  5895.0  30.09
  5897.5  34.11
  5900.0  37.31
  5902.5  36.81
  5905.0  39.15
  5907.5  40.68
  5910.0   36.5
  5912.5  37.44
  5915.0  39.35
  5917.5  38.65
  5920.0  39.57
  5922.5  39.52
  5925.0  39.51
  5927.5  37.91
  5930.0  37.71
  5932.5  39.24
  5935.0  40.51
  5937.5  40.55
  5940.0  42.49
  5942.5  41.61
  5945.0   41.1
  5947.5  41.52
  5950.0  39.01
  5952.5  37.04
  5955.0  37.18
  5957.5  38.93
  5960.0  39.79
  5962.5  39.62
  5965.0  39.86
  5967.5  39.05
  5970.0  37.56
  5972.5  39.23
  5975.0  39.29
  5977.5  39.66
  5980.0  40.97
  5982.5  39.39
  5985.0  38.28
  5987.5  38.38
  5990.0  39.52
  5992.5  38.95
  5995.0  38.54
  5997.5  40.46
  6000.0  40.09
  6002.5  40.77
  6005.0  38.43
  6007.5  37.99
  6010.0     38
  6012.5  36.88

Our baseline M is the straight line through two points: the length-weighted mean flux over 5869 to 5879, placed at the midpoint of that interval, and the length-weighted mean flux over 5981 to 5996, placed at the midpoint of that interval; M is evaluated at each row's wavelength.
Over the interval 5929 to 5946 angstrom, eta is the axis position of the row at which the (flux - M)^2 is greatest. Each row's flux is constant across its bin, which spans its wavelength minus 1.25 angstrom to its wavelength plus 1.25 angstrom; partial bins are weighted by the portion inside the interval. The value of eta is 5940.0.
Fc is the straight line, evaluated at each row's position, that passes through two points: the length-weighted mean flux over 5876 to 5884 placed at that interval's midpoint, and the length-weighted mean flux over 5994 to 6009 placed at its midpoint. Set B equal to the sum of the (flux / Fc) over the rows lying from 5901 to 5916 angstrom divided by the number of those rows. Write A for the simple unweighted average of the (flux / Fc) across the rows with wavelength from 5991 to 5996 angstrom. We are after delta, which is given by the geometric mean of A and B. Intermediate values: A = 0.989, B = 1.03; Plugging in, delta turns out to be 1.01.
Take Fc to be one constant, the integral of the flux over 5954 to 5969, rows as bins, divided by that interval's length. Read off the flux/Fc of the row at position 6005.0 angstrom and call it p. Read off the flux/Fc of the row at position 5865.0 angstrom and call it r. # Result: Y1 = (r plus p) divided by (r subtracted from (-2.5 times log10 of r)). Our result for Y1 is -2.10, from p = 0.98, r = 0.97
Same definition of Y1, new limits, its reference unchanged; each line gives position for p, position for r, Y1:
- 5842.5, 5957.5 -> -2.04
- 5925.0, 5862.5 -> -2.18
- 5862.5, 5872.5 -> -1.99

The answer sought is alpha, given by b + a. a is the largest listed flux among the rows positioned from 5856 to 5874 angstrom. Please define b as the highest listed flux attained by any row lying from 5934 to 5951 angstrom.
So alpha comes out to 81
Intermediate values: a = 38.57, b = 42.49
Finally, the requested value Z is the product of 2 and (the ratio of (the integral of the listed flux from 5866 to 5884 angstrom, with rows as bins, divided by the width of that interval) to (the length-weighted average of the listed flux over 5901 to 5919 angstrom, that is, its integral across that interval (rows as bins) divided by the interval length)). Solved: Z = 1.95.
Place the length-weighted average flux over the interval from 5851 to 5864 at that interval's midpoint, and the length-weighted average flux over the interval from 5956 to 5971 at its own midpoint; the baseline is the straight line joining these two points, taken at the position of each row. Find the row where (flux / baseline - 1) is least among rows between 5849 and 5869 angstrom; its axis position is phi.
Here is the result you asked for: 5862.5 angstrom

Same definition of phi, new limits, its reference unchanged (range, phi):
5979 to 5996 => 5985.0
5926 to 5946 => 5930.0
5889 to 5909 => 5892.5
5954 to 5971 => 5955.0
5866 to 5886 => 5885.0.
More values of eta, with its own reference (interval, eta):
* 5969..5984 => 5980.0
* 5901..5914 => 5907.5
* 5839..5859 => 5840.0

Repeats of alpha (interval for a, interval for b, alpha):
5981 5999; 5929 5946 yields 83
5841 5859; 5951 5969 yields 80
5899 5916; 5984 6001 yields 81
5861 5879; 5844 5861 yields 79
